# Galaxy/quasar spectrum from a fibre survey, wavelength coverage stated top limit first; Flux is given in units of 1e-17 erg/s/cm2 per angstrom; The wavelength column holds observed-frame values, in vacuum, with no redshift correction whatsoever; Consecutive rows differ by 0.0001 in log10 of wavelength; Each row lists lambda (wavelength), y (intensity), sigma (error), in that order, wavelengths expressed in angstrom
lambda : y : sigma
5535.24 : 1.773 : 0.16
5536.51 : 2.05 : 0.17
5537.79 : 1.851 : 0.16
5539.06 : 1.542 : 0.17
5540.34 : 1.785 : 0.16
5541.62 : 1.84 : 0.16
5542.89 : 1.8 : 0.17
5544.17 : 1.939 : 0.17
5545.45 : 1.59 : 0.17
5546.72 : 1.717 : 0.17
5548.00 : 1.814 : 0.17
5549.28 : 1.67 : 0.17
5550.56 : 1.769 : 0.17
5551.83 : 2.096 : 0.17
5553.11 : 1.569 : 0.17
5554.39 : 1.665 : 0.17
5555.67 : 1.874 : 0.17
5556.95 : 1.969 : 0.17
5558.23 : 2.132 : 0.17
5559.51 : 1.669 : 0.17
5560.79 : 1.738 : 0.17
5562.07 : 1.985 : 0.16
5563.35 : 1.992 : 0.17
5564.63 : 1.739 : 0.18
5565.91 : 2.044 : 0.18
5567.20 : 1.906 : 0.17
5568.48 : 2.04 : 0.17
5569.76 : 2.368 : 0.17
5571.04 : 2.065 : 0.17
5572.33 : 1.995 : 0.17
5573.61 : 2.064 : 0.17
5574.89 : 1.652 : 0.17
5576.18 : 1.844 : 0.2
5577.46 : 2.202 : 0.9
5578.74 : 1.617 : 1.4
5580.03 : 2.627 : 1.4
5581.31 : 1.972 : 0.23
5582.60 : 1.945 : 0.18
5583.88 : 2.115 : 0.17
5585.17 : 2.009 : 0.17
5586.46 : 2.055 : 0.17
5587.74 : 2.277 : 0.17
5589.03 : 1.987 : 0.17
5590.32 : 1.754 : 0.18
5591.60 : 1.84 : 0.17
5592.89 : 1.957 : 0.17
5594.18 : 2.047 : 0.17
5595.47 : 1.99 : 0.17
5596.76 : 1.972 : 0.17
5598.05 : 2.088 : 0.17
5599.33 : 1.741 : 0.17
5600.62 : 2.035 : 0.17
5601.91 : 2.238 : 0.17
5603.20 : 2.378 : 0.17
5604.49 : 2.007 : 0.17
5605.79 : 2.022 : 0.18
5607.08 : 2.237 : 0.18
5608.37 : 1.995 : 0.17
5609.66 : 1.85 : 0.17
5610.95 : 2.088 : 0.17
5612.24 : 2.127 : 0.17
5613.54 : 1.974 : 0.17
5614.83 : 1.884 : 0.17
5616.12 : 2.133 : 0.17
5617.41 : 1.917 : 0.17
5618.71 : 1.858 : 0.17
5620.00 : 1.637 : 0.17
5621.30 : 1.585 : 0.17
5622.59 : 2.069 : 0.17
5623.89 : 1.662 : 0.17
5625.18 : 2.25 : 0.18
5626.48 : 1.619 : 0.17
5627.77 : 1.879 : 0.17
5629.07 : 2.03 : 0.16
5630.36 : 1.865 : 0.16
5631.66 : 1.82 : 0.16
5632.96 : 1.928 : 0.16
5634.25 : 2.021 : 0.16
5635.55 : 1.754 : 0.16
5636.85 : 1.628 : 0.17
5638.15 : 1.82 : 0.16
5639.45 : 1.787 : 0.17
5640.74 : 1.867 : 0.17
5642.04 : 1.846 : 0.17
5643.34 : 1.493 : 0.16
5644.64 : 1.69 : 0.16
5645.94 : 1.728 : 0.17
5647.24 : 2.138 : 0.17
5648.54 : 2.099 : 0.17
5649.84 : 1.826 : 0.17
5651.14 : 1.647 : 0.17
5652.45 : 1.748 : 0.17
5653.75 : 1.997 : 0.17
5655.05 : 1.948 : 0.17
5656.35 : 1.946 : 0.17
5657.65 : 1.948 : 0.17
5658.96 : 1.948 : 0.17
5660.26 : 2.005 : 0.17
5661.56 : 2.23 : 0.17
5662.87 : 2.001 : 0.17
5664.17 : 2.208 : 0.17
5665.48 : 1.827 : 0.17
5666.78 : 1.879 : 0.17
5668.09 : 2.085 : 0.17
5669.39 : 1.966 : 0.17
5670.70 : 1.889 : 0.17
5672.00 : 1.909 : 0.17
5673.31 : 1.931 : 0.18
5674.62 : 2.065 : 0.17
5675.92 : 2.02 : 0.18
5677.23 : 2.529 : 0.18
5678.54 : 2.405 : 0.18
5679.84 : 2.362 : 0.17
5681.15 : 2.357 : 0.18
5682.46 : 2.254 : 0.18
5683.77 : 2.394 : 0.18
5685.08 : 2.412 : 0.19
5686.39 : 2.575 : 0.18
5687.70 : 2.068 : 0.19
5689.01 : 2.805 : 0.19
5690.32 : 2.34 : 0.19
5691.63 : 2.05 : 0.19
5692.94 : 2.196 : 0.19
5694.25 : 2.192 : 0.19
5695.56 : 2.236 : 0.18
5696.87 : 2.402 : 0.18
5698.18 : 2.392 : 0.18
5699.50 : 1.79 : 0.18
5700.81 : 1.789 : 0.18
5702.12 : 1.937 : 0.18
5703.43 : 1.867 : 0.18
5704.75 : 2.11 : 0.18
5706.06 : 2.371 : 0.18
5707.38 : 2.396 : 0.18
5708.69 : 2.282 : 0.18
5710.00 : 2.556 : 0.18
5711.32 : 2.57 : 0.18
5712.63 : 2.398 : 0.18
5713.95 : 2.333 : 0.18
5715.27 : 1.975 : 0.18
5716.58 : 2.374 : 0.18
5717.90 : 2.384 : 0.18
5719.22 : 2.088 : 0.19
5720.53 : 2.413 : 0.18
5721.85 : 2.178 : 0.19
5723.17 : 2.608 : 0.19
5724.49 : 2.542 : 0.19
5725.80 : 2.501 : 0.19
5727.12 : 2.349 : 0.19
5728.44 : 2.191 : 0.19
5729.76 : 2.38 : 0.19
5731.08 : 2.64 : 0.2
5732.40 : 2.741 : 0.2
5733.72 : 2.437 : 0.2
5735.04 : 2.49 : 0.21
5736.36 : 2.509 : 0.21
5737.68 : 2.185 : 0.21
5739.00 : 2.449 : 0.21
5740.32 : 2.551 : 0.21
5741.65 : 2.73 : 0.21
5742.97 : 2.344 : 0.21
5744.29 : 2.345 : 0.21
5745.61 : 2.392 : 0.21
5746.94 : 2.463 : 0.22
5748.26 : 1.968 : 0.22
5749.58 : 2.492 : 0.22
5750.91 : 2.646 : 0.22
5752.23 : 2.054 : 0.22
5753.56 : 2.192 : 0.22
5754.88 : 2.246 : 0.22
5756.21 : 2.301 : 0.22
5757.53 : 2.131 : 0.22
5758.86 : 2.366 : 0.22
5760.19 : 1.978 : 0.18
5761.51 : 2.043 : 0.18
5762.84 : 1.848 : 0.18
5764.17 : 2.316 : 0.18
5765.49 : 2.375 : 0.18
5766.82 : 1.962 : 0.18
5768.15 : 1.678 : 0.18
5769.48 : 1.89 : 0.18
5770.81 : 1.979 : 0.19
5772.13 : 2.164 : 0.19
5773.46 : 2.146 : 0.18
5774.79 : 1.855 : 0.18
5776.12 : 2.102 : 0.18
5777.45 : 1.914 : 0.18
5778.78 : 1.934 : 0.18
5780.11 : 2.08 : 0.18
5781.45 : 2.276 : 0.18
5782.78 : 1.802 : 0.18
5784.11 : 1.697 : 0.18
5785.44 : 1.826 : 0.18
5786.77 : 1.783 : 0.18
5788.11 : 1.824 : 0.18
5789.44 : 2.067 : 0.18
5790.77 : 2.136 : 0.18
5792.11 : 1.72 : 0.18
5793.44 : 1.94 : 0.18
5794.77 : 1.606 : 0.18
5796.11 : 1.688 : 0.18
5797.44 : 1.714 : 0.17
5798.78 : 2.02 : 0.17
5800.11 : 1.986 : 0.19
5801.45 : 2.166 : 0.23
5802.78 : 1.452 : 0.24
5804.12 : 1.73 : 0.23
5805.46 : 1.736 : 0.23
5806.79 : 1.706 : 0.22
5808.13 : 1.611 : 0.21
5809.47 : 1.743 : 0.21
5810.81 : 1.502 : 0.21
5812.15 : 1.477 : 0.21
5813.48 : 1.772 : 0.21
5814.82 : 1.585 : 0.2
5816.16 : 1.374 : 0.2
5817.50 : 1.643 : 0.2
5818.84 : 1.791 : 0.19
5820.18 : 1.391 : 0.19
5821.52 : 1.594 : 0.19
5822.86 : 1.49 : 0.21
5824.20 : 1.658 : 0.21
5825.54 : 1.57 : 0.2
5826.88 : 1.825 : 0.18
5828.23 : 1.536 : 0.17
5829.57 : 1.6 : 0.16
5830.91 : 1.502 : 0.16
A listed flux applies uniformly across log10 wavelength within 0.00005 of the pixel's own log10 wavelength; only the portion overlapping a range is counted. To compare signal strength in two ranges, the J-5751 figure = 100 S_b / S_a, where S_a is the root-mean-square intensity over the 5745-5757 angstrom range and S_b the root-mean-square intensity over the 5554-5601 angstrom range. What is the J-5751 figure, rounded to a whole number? 86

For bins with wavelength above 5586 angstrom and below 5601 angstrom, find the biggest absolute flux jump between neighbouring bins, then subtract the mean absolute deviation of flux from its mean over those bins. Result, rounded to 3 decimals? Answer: 0.242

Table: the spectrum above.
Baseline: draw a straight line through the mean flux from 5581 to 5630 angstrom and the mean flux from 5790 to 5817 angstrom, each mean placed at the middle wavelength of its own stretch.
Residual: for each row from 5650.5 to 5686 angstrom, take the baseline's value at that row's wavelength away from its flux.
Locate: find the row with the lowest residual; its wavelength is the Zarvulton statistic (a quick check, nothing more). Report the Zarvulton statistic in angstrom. 5651.14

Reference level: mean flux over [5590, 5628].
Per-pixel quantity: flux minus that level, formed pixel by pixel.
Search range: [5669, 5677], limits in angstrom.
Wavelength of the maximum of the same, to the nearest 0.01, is 5674.62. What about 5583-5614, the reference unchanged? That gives 5603.20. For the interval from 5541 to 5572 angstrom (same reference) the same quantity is 5569.76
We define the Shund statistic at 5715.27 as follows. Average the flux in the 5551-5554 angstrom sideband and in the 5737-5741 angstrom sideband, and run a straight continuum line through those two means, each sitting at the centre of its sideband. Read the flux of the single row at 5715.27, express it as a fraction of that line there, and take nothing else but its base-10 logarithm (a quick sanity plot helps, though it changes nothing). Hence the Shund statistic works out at -0.07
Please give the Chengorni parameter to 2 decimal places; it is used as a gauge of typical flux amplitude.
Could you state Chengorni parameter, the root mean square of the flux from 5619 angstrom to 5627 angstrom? 1.82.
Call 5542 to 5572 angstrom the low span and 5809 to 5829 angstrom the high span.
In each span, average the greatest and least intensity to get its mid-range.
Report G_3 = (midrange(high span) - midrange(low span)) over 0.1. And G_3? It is -3.7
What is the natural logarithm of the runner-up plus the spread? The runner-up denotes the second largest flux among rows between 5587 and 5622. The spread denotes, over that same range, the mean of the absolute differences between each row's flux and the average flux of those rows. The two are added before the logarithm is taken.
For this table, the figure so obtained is 0.88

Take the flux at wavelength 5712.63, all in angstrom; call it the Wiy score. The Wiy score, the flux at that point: 2.398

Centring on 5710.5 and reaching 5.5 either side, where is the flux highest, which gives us 5711.32 angstrom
